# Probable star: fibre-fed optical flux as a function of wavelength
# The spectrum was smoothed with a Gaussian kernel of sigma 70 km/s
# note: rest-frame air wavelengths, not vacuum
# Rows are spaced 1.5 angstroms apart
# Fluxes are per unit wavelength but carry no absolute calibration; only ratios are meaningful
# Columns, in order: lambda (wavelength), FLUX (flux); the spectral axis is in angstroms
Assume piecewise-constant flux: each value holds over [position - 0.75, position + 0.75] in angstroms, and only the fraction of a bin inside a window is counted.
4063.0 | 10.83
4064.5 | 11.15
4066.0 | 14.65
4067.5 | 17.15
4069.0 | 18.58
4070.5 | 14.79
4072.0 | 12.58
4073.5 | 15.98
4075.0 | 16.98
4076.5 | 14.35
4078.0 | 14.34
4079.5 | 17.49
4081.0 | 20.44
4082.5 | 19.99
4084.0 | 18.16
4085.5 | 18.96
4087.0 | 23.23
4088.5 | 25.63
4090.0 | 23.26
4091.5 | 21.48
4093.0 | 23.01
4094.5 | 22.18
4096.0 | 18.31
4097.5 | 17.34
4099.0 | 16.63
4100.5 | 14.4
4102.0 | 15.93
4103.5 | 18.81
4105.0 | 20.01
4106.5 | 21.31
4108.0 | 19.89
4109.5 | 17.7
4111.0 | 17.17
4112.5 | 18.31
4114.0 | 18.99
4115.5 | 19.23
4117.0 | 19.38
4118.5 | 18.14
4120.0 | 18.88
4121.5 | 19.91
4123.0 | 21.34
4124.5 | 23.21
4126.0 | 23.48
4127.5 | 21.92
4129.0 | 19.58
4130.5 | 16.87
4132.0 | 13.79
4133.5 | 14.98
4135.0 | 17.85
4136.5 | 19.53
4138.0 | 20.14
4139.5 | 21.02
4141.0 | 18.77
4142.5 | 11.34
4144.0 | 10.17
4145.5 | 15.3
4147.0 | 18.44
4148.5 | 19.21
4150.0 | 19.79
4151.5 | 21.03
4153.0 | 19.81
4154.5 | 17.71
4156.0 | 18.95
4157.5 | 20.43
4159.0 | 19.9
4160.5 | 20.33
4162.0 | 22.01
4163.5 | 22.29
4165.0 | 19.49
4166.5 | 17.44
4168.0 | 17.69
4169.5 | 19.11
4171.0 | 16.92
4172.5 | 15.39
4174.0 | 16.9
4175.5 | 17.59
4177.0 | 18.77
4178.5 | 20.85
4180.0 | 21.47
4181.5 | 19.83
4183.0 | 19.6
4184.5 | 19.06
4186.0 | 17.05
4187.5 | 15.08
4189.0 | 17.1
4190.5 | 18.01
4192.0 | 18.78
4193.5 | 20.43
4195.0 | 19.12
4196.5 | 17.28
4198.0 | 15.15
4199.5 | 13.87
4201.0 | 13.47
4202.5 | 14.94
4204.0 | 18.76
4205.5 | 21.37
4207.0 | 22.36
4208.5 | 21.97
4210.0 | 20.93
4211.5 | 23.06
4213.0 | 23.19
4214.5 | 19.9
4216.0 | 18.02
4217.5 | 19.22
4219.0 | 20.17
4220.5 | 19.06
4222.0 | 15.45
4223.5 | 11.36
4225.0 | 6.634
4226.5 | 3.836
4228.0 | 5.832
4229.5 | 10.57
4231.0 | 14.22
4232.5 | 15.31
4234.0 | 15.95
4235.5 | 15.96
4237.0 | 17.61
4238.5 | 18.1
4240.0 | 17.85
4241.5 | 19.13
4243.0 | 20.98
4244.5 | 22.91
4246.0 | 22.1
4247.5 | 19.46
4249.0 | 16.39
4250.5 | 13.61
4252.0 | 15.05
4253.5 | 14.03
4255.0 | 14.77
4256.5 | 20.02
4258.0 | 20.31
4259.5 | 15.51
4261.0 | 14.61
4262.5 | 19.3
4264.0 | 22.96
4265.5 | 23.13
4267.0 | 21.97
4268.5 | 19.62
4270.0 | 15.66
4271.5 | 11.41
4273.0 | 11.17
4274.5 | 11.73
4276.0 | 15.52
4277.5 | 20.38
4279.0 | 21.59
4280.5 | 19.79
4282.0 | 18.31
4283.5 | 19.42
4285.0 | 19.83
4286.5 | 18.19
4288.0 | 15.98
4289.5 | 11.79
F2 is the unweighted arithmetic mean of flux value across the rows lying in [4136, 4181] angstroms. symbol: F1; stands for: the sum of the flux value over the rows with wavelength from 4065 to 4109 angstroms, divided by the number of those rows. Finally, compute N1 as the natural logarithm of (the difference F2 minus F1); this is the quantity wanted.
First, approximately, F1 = 18.5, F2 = 18.6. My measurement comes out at -2.2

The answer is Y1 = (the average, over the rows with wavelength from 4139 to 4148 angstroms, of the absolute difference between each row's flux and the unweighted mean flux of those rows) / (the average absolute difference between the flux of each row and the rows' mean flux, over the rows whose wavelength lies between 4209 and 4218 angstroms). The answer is 2.1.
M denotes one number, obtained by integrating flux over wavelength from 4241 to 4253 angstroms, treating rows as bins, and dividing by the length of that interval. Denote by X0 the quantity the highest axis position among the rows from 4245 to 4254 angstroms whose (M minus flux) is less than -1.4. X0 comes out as 4246.0 angstroms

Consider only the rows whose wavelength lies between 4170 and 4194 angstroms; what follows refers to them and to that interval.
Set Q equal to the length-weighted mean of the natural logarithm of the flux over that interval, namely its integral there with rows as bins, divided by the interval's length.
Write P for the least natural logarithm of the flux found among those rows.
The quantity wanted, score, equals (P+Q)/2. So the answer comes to 2.81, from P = 2.71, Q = 2.901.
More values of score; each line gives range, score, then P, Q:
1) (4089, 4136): 2.78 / 2.62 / 2.944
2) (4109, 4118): 2.88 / 2.84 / 2.915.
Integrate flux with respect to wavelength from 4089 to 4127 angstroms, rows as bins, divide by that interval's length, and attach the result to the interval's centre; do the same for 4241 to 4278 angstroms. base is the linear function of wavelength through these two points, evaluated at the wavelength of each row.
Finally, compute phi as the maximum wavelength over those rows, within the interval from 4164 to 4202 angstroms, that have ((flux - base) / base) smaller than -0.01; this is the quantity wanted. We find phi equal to 4201.0 angstroms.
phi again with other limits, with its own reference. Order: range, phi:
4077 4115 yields 4114.0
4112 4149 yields 4147.0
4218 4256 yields 4255.0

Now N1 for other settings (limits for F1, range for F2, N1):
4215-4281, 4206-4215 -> 1.7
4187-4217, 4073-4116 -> -1.2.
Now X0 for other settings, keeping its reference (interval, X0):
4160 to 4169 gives 4163.5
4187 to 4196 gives 4193.5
